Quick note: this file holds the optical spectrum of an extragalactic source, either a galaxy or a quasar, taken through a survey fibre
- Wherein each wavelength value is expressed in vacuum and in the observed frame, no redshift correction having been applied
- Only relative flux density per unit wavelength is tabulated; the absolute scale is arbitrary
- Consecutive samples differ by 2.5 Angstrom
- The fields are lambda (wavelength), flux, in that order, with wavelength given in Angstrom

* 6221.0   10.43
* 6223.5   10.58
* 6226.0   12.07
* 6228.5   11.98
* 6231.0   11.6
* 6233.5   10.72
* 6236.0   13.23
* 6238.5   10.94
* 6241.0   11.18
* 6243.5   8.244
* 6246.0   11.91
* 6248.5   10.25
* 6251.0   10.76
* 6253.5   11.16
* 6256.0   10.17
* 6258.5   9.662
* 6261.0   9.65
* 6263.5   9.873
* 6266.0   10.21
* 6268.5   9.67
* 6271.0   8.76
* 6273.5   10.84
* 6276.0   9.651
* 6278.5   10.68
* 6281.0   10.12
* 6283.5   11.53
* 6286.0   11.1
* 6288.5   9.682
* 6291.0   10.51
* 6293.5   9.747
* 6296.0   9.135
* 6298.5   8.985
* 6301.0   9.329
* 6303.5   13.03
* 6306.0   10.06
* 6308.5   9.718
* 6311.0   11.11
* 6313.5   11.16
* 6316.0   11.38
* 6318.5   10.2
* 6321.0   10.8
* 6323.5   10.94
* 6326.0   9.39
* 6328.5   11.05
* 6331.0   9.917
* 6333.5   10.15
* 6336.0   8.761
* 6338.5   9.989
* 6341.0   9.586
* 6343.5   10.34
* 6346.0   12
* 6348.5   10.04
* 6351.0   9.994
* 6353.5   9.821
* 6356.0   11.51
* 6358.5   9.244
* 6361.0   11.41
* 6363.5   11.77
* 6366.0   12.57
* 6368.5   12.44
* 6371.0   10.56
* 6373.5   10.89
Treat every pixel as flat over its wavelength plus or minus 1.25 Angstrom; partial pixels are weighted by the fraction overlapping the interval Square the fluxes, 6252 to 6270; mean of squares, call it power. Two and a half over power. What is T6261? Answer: 0.0247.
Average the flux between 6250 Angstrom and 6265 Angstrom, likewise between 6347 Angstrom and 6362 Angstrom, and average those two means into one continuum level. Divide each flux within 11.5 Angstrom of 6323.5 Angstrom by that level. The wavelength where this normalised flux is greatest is 6316.0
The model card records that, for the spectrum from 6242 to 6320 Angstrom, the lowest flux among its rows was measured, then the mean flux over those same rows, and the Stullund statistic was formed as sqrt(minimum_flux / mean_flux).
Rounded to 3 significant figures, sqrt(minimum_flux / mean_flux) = 0.896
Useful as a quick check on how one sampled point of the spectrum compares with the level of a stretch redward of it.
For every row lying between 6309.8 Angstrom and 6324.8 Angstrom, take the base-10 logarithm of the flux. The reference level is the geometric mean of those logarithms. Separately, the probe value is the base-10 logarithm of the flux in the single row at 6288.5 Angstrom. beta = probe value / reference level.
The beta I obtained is 0.95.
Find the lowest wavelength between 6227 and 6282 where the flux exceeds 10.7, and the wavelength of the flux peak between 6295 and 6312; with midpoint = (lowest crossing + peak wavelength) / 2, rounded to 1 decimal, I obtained 6266.0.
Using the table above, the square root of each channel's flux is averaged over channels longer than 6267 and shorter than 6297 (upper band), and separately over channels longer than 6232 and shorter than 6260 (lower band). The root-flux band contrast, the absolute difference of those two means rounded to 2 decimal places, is 0.09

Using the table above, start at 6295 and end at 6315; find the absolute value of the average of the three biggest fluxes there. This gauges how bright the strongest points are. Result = 11.8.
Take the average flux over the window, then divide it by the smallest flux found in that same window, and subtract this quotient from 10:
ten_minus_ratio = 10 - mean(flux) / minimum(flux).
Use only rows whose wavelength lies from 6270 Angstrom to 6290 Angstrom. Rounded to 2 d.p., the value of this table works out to 8.82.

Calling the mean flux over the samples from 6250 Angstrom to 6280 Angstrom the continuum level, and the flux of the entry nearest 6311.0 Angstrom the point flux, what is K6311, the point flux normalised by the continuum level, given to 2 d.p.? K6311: 1.10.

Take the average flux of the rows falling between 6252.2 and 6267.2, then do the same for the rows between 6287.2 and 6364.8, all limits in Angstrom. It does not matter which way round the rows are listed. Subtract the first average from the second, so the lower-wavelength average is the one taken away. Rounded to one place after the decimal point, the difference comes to 0.2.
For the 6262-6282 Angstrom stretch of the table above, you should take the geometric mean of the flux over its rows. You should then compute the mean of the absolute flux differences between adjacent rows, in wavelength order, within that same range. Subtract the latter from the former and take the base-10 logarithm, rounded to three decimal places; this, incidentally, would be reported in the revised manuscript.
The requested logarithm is 0.955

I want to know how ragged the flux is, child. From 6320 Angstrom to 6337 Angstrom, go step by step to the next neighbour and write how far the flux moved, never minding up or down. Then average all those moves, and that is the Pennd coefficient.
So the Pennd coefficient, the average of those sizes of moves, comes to 1.02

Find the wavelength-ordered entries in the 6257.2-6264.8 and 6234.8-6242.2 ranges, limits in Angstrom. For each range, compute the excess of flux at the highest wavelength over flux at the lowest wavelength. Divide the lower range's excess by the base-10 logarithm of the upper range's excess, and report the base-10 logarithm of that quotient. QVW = 0.48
